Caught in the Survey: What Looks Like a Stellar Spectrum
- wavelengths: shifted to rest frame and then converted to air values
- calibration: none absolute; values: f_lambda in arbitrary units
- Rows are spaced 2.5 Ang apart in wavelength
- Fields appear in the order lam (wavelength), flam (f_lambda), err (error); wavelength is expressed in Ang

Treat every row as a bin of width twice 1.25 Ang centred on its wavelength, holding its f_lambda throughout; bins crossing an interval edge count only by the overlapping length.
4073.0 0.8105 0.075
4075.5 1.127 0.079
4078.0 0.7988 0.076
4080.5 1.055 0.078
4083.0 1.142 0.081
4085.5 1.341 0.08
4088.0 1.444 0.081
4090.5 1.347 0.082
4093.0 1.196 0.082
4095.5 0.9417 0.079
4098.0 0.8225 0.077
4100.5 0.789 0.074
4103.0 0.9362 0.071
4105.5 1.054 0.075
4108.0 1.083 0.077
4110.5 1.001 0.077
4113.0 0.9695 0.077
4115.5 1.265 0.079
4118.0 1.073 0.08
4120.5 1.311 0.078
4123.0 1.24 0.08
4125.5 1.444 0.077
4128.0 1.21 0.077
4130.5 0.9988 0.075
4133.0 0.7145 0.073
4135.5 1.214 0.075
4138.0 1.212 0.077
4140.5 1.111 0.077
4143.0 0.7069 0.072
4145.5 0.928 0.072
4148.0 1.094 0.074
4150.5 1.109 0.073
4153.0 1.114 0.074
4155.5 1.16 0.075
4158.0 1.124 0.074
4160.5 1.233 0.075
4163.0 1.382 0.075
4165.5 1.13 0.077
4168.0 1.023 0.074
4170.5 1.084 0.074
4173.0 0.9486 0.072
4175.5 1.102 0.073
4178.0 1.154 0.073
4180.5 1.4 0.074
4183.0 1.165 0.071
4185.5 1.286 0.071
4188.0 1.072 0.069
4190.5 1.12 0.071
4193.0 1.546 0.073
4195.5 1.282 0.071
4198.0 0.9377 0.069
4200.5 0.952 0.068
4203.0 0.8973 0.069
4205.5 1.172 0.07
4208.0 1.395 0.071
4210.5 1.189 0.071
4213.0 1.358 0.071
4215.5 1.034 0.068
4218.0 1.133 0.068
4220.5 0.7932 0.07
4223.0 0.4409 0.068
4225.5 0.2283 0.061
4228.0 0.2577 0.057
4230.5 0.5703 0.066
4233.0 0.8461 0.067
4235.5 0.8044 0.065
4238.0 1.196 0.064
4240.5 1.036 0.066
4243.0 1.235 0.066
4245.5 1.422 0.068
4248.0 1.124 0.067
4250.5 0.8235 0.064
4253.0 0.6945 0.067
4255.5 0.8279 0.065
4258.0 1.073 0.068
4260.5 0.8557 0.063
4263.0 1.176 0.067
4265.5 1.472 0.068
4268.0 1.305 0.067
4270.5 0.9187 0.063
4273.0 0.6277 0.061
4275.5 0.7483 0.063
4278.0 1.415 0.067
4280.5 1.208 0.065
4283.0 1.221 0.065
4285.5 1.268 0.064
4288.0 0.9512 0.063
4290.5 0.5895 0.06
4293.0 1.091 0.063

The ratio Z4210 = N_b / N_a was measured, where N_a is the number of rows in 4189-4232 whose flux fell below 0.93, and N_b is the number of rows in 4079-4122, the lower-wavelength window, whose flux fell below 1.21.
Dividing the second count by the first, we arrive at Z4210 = 2.00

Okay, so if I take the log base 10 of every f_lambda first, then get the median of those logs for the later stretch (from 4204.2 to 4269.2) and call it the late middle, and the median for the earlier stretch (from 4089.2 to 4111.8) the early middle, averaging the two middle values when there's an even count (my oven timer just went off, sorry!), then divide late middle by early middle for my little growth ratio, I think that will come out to 52.9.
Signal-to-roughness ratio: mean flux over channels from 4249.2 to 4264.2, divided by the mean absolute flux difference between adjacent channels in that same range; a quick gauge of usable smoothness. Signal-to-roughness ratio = 4.3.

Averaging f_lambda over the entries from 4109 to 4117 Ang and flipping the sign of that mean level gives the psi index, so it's -1.08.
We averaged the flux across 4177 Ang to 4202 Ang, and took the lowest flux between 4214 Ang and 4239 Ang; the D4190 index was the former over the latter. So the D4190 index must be 5.2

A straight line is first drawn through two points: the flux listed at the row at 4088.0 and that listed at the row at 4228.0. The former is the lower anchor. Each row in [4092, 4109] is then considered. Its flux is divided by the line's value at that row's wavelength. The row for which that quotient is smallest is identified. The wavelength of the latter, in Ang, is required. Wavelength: 4100.5 Ang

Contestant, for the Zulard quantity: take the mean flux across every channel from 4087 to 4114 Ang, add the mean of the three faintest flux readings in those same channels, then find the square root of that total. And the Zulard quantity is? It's 1.38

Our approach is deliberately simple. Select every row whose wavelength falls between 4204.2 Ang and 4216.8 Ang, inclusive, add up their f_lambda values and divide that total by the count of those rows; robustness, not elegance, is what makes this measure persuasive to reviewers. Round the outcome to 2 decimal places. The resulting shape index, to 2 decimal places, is 1.23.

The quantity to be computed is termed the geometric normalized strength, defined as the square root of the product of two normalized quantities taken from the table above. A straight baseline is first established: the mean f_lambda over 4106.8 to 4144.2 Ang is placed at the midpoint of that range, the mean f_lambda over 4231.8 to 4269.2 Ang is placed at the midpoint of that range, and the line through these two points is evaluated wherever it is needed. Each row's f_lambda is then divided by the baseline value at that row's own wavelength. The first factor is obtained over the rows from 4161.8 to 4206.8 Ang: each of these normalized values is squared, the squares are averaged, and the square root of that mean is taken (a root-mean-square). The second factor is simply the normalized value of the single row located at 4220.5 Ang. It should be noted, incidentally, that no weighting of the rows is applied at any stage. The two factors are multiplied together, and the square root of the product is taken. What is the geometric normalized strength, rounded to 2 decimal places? 0.89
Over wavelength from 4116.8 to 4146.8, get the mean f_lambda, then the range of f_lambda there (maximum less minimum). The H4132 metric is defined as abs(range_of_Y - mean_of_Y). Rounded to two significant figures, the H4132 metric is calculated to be 0.36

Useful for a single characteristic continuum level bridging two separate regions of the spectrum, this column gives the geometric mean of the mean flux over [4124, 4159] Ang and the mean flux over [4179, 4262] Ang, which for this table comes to 1.04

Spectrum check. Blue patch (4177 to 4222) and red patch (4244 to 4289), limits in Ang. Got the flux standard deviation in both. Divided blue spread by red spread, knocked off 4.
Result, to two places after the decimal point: -3.26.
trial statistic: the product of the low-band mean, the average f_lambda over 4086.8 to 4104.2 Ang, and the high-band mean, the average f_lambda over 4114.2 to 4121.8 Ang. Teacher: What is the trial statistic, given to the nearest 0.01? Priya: 1.30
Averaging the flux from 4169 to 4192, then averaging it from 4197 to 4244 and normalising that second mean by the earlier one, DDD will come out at 0.80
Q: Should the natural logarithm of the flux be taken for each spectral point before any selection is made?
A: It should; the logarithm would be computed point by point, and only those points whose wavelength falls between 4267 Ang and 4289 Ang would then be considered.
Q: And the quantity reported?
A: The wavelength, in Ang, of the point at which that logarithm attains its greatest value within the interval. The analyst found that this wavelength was 4278.0 Ang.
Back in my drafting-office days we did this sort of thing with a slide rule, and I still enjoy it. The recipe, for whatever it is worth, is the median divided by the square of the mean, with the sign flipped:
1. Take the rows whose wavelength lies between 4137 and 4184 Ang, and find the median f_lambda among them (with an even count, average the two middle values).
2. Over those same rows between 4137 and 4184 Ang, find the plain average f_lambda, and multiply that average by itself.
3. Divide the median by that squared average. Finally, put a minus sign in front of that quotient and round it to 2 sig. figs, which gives -0.90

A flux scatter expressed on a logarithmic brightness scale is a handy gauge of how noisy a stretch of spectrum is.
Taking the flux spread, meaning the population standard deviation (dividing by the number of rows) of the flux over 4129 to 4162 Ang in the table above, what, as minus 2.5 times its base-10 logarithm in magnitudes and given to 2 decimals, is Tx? 1.94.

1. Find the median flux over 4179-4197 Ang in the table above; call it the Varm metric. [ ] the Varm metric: 1.28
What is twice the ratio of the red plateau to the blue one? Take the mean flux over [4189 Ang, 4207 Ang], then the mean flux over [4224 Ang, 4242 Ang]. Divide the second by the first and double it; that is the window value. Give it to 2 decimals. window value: 1.25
